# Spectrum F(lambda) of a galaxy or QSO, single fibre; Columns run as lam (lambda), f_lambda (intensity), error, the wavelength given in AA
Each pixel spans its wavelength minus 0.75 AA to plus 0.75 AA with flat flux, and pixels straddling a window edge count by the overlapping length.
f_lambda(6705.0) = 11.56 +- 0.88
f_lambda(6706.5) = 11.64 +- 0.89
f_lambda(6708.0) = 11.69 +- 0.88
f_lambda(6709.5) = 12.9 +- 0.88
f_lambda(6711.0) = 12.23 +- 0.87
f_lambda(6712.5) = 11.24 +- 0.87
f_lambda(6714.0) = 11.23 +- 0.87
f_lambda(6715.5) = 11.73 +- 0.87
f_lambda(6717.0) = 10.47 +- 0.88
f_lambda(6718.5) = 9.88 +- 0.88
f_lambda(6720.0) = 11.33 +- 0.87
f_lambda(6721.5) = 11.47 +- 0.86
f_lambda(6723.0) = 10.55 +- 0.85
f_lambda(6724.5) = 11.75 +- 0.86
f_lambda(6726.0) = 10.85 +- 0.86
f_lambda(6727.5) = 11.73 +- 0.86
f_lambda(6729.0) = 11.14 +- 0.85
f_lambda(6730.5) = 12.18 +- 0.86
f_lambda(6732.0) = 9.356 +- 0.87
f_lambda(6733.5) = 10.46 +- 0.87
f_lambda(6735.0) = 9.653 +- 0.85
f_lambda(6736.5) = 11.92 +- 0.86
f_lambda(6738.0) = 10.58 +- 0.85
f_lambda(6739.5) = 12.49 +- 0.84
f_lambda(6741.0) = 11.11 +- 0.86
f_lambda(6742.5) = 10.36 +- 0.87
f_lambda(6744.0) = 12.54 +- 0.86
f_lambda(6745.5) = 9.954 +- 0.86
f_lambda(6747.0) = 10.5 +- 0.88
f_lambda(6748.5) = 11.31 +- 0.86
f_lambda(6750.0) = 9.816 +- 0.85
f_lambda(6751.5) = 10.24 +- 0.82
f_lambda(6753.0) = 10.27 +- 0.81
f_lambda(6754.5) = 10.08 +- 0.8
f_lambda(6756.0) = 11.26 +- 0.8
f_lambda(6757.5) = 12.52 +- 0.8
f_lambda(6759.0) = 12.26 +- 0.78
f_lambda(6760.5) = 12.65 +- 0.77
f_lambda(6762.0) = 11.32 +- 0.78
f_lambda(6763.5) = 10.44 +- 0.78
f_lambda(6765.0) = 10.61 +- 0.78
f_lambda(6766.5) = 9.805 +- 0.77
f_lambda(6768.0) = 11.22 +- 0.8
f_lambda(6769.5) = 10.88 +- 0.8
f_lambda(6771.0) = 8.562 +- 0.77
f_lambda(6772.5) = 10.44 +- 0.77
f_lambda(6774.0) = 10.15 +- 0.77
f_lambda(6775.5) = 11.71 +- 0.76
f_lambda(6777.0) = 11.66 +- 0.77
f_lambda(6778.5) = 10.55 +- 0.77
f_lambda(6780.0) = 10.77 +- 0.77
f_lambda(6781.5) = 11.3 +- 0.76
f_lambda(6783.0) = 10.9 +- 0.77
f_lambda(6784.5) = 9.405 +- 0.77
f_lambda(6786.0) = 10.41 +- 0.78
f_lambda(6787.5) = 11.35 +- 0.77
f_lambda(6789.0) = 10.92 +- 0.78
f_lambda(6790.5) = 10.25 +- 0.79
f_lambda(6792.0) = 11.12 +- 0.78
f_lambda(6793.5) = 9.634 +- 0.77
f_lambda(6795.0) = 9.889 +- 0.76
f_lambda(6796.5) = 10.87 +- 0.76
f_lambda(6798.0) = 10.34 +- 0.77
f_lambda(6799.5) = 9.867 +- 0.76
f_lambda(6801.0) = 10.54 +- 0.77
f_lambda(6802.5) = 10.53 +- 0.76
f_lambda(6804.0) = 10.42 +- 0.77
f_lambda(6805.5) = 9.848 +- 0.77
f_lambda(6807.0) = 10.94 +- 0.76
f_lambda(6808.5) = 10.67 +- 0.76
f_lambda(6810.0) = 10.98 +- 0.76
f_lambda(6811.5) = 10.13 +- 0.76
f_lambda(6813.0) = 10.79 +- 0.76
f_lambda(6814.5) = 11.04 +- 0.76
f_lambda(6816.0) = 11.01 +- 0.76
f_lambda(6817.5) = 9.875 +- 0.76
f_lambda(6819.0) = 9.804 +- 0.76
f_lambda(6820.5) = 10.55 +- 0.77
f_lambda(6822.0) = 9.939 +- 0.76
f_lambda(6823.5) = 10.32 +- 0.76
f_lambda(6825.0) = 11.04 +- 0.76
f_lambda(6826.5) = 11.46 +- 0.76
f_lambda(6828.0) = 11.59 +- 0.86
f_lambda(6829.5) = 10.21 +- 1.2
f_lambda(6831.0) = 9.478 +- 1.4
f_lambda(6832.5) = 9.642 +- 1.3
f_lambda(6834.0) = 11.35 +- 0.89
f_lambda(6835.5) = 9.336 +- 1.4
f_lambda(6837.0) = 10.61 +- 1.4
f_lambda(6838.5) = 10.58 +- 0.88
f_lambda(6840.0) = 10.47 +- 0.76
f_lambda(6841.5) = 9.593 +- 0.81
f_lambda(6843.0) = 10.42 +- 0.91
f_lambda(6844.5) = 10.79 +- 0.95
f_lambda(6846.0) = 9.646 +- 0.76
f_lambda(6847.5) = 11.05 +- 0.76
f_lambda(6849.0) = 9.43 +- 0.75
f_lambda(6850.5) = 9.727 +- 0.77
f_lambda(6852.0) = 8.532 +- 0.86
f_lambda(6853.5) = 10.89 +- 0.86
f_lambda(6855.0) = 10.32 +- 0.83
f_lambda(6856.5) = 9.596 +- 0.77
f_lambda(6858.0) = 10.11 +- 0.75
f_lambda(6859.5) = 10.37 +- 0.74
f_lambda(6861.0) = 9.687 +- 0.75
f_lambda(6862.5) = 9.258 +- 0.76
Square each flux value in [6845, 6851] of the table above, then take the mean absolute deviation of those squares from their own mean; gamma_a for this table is 11.2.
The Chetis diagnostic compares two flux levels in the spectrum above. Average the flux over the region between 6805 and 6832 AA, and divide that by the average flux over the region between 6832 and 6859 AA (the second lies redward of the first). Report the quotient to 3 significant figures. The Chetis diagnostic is 1.04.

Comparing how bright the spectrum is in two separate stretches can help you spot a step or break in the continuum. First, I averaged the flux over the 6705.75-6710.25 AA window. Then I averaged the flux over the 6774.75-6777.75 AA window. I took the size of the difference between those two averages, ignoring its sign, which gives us 0.39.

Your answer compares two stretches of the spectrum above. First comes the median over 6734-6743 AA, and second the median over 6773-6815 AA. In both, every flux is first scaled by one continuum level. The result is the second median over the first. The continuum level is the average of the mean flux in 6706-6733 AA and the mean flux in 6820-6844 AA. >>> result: 0.98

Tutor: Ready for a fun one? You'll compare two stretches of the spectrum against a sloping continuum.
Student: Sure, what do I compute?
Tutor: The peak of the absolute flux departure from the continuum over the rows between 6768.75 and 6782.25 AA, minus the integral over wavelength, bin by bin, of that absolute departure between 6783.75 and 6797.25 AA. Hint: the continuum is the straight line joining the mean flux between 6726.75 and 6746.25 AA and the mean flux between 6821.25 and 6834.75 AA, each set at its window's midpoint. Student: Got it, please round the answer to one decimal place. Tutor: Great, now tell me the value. -5.9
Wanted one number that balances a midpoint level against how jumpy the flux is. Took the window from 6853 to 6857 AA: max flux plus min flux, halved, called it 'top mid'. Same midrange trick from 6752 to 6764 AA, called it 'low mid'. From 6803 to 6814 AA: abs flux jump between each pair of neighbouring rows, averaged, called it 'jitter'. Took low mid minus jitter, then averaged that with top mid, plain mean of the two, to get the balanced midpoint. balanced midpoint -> 10.5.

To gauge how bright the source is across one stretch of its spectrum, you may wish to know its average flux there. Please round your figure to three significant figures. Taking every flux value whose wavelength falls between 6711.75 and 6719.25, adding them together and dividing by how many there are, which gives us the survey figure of 10.9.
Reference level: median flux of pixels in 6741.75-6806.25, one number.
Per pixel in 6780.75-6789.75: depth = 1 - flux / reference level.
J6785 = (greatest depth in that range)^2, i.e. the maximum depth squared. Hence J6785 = 0.011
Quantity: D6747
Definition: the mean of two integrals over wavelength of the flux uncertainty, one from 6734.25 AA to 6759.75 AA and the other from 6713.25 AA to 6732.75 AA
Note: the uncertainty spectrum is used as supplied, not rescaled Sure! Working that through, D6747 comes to 19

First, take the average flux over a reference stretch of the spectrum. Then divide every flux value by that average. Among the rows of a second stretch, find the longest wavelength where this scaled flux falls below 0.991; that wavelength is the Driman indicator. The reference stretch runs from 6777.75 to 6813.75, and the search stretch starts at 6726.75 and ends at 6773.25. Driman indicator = 6771.0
